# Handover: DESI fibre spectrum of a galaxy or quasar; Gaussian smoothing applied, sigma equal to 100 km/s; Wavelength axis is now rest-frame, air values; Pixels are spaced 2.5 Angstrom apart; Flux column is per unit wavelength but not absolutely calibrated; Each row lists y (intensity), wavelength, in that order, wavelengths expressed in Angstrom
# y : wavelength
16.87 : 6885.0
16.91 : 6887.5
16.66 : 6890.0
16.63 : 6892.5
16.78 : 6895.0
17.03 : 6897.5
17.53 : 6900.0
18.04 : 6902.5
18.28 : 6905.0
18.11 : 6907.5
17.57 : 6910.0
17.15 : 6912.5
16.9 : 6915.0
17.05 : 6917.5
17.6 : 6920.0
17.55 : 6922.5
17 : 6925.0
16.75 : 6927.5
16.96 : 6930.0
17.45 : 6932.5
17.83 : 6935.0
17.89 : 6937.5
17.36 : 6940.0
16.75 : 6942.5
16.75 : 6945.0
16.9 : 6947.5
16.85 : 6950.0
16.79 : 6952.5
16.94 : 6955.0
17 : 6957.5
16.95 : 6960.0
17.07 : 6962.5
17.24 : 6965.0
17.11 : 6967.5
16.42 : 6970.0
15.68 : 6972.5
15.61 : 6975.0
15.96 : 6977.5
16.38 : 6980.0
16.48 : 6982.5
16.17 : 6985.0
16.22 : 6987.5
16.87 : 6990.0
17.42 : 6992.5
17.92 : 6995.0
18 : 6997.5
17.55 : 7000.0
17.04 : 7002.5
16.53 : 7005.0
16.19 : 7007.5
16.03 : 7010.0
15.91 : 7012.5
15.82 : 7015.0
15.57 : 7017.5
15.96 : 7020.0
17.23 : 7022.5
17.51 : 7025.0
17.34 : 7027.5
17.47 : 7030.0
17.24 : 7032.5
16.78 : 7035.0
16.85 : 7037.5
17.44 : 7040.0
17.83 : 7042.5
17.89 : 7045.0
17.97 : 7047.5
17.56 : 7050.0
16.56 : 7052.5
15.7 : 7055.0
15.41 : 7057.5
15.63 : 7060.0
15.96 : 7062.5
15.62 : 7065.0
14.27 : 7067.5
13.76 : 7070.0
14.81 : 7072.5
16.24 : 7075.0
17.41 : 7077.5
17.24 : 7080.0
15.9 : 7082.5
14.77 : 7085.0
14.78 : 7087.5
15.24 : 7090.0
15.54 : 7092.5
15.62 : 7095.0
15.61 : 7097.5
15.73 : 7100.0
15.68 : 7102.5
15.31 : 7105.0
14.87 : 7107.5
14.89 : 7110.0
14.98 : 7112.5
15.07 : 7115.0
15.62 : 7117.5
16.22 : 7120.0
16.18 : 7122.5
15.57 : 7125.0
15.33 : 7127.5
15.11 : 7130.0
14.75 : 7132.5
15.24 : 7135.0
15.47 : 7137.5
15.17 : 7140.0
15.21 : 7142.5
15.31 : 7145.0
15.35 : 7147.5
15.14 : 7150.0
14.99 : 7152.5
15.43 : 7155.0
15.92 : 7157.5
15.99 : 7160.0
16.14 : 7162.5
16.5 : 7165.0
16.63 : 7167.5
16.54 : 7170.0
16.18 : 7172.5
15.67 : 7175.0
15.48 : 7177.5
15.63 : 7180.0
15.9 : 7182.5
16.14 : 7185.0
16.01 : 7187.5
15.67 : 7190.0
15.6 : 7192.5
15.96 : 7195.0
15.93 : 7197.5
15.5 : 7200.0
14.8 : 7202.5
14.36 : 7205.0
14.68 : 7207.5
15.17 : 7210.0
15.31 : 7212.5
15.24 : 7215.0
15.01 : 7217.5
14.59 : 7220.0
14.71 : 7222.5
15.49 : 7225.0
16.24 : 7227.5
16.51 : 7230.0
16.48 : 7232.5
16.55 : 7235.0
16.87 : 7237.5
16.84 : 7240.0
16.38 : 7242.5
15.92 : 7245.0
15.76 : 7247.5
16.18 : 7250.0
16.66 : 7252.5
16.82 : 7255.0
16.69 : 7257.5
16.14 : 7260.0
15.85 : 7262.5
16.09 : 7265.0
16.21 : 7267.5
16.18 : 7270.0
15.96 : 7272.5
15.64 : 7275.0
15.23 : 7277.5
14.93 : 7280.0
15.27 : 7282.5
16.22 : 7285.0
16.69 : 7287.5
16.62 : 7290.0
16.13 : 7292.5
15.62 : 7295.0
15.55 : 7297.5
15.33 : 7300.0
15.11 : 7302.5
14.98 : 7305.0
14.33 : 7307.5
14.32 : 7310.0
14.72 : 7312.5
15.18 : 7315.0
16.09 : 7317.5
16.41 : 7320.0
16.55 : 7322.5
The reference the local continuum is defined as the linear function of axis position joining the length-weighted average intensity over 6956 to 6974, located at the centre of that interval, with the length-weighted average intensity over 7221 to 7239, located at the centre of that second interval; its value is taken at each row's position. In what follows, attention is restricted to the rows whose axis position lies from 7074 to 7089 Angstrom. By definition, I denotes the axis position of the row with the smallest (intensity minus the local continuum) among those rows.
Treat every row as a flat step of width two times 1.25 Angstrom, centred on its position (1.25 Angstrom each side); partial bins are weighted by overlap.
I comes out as 7085.0 Angstrom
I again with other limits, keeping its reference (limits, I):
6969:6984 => 6975.0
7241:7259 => 7247.5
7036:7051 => 7037.5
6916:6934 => 6927.5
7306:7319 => 7310.0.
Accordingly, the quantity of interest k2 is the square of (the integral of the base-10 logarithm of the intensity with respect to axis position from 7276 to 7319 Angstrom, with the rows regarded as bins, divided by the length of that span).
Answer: 1.41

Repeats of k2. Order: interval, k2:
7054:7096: 1.42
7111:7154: 1.41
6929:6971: 1.52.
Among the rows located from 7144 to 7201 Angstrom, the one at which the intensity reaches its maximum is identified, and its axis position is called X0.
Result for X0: 7167.5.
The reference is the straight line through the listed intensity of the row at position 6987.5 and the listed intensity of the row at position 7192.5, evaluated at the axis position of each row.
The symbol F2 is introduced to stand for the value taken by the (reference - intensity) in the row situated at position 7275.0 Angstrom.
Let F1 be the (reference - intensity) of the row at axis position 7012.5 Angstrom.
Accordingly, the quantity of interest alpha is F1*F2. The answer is -0.07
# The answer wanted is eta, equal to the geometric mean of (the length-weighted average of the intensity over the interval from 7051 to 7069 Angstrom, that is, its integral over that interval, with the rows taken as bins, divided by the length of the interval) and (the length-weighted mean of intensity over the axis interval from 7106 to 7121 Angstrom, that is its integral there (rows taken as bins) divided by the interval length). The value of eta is 15.4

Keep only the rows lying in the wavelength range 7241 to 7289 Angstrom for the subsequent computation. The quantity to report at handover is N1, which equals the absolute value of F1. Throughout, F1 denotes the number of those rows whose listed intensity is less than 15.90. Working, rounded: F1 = 6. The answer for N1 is 6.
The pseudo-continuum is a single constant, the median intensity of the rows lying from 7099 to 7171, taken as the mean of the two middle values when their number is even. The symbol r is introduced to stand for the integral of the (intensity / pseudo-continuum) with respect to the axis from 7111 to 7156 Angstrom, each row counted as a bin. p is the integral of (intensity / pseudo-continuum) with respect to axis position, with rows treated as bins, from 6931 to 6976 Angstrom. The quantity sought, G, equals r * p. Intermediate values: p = 49.6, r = 45.0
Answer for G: 2232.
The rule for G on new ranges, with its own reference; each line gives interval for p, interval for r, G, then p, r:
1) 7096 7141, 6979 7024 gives 2199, 45.1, 48.8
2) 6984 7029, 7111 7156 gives 2207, 49.1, 45.0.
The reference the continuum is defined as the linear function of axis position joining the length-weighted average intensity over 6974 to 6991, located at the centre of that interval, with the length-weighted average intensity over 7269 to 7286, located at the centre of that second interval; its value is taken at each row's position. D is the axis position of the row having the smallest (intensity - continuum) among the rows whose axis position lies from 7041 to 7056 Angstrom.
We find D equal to 7055.0 Angstrom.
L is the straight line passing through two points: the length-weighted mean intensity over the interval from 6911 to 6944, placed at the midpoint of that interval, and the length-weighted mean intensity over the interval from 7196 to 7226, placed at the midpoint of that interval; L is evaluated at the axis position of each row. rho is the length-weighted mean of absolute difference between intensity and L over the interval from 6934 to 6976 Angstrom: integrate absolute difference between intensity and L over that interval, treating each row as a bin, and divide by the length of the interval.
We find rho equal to 0.4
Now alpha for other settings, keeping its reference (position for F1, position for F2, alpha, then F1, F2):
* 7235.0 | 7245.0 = 0.52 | -1.1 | -0.5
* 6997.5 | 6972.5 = -1.06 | -1.8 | 0.6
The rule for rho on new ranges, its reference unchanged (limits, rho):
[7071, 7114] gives 0.7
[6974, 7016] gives 0.7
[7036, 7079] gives 1.0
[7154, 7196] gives 0.6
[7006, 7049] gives 0.9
